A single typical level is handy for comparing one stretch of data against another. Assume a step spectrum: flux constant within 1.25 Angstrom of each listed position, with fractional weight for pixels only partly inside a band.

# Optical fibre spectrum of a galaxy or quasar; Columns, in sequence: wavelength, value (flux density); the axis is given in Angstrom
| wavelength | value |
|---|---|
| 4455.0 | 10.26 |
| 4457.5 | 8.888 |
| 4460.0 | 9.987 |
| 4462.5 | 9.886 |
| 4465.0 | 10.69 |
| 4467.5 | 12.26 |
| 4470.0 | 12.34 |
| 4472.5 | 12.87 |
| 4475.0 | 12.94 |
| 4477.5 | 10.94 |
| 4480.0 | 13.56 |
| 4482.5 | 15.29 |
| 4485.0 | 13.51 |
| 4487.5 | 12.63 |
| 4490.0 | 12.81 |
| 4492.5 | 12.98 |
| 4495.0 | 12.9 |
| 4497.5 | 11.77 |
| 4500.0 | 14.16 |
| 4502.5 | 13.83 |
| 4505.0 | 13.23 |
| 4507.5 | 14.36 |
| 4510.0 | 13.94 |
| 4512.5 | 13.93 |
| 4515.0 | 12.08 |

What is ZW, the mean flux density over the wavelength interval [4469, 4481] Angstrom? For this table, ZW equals 12.5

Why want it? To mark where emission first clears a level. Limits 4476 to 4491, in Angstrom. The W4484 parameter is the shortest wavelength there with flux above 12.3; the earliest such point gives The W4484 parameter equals 4480.0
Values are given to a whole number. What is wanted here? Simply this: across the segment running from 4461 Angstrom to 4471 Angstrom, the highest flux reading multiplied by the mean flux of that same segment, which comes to 139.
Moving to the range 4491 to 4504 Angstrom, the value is 186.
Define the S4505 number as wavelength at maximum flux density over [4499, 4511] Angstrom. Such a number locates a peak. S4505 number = 4507.5 Angstrom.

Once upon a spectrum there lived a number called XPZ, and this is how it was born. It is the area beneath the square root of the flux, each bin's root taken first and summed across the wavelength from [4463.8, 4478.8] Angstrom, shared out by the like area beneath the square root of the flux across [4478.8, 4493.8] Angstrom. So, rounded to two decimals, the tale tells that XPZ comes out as 0.94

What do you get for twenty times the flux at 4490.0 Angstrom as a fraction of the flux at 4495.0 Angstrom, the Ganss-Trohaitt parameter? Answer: 20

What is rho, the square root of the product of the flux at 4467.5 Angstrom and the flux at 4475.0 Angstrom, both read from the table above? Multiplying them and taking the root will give 12.6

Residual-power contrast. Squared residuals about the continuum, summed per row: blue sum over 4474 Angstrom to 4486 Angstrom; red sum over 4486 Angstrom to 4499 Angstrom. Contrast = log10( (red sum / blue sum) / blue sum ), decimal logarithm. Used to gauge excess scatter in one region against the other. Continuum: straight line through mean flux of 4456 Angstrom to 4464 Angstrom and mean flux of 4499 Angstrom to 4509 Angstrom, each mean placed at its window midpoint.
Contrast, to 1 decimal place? -2.3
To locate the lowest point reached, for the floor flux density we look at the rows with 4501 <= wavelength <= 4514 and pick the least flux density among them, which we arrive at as 13.23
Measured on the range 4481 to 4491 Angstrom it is 12.63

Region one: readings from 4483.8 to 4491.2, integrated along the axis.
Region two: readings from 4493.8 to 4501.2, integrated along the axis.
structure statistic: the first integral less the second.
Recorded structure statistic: 0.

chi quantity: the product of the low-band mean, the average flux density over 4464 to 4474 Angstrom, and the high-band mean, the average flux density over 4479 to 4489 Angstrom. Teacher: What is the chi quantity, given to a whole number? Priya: 166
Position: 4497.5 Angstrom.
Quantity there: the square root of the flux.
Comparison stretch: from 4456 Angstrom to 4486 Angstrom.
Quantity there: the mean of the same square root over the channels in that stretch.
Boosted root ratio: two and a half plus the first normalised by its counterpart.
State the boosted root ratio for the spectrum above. 3.50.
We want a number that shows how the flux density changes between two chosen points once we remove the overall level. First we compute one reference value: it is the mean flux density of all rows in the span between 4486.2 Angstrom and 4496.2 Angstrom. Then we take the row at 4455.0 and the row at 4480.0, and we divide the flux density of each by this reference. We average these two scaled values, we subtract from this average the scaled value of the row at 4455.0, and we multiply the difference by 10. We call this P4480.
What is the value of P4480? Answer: 1.29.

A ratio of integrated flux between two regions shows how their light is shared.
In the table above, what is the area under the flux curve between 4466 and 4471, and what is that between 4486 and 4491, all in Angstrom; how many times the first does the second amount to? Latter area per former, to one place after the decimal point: 1.0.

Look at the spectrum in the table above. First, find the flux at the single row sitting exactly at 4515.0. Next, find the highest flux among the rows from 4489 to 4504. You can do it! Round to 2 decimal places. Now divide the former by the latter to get 0.85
